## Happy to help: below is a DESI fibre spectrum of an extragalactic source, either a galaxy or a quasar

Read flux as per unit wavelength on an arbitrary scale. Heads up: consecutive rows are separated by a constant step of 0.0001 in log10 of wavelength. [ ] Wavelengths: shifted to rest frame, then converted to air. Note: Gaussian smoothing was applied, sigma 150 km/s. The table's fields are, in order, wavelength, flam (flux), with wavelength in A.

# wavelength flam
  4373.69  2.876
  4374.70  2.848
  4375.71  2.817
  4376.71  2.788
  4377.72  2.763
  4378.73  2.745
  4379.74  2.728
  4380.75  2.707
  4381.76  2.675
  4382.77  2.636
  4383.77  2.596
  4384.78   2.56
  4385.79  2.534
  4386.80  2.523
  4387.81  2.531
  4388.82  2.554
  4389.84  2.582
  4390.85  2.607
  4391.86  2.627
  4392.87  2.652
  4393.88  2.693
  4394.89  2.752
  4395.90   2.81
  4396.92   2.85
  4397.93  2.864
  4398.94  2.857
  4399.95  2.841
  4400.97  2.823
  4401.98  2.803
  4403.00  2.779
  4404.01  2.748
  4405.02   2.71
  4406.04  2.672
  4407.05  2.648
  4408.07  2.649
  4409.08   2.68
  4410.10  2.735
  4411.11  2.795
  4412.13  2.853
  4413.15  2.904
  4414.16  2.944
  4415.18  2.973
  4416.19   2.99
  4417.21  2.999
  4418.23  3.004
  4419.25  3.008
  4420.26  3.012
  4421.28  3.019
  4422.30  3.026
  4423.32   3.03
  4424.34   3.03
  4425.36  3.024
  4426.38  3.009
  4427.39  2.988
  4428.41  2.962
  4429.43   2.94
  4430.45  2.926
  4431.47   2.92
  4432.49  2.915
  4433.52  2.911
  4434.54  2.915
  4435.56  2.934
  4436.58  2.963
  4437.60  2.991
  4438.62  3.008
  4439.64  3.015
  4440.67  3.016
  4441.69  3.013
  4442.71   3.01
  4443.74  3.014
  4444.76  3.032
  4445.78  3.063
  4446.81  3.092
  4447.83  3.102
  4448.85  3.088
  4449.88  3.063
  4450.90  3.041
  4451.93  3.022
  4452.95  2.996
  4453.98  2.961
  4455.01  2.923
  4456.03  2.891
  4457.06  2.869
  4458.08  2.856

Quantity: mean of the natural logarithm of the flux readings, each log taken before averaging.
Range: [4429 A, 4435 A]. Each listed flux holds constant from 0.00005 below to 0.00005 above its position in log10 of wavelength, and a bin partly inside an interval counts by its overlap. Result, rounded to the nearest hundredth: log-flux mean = 1.07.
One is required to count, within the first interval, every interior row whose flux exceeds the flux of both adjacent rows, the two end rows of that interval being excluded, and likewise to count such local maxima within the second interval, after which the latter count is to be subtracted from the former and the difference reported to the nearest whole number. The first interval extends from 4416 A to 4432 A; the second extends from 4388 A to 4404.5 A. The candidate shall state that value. -1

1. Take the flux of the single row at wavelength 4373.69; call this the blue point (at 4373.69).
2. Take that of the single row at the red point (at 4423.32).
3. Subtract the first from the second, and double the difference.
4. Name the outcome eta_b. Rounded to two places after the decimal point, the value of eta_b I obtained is 0.31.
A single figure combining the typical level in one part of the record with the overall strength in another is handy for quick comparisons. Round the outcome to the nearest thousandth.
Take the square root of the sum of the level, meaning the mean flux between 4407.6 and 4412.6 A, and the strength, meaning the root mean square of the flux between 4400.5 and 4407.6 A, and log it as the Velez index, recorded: 2.342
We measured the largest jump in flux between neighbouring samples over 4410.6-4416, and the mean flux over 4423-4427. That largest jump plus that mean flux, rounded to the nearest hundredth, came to 3.08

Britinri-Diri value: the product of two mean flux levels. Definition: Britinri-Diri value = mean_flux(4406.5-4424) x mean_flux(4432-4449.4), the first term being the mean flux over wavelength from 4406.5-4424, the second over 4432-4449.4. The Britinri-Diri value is 8.7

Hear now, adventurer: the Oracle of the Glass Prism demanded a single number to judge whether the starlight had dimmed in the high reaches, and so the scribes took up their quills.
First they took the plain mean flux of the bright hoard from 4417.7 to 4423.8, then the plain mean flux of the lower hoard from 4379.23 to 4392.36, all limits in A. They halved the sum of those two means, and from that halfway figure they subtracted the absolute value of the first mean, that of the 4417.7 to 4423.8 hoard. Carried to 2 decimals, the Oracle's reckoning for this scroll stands -0.21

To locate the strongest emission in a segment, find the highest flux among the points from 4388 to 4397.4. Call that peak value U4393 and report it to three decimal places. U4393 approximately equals 2.850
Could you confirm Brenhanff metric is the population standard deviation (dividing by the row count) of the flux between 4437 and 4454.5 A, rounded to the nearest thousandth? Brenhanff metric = 0.038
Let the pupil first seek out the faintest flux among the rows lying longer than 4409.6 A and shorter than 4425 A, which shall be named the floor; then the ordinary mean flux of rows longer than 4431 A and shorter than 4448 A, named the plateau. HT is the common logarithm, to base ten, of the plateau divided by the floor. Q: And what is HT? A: 0.04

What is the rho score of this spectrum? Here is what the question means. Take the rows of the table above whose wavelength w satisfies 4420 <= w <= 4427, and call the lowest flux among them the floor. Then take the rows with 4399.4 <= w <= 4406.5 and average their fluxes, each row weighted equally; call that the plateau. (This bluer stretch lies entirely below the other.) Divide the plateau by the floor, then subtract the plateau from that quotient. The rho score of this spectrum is -1.85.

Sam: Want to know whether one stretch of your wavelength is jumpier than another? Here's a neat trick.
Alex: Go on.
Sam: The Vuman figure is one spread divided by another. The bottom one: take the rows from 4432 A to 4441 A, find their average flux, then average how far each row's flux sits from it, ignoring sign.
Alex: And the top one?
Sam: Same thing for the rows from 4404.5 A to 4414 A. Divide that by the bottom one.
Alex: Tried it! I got 1.90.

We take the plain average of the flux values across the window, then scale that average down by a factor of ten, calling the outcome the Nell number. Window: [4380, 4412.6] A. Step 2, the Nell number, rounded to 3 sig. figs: 0.270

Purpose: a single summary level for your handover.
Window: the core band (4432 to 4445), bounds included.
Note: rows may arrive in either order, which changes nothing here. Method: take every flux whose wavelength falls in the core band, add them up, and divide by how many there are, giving 2.98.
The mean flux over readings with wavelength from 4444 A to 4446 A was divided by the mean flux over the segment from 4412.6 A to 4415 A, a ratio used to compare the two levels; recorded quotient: 1.04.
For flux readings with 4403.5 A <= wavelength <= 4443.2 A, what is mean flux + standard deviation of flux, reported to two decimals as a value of 3.04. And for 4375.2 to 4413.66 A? 2.82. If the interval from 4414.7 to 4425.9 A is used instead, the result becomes 3.03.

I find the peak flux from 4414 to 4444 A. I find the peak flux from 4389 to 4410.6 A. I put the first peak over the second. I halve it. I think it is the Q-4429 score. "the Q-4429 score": 0.529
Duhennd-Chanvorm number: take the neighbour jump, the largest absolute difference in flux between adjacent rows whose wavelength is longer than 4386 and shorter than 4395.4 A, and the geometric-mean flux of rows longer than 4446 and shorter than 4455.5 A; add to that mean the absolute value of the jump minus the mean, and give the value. 6.00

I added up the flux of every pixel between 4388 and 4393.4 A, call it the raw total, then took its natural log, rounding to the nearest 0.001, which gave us 2.567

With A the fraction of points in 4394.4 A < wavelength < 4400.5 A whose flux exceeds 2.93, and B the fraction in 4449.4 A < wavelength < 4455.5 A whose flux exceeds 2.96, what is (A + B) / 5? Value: 0.17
